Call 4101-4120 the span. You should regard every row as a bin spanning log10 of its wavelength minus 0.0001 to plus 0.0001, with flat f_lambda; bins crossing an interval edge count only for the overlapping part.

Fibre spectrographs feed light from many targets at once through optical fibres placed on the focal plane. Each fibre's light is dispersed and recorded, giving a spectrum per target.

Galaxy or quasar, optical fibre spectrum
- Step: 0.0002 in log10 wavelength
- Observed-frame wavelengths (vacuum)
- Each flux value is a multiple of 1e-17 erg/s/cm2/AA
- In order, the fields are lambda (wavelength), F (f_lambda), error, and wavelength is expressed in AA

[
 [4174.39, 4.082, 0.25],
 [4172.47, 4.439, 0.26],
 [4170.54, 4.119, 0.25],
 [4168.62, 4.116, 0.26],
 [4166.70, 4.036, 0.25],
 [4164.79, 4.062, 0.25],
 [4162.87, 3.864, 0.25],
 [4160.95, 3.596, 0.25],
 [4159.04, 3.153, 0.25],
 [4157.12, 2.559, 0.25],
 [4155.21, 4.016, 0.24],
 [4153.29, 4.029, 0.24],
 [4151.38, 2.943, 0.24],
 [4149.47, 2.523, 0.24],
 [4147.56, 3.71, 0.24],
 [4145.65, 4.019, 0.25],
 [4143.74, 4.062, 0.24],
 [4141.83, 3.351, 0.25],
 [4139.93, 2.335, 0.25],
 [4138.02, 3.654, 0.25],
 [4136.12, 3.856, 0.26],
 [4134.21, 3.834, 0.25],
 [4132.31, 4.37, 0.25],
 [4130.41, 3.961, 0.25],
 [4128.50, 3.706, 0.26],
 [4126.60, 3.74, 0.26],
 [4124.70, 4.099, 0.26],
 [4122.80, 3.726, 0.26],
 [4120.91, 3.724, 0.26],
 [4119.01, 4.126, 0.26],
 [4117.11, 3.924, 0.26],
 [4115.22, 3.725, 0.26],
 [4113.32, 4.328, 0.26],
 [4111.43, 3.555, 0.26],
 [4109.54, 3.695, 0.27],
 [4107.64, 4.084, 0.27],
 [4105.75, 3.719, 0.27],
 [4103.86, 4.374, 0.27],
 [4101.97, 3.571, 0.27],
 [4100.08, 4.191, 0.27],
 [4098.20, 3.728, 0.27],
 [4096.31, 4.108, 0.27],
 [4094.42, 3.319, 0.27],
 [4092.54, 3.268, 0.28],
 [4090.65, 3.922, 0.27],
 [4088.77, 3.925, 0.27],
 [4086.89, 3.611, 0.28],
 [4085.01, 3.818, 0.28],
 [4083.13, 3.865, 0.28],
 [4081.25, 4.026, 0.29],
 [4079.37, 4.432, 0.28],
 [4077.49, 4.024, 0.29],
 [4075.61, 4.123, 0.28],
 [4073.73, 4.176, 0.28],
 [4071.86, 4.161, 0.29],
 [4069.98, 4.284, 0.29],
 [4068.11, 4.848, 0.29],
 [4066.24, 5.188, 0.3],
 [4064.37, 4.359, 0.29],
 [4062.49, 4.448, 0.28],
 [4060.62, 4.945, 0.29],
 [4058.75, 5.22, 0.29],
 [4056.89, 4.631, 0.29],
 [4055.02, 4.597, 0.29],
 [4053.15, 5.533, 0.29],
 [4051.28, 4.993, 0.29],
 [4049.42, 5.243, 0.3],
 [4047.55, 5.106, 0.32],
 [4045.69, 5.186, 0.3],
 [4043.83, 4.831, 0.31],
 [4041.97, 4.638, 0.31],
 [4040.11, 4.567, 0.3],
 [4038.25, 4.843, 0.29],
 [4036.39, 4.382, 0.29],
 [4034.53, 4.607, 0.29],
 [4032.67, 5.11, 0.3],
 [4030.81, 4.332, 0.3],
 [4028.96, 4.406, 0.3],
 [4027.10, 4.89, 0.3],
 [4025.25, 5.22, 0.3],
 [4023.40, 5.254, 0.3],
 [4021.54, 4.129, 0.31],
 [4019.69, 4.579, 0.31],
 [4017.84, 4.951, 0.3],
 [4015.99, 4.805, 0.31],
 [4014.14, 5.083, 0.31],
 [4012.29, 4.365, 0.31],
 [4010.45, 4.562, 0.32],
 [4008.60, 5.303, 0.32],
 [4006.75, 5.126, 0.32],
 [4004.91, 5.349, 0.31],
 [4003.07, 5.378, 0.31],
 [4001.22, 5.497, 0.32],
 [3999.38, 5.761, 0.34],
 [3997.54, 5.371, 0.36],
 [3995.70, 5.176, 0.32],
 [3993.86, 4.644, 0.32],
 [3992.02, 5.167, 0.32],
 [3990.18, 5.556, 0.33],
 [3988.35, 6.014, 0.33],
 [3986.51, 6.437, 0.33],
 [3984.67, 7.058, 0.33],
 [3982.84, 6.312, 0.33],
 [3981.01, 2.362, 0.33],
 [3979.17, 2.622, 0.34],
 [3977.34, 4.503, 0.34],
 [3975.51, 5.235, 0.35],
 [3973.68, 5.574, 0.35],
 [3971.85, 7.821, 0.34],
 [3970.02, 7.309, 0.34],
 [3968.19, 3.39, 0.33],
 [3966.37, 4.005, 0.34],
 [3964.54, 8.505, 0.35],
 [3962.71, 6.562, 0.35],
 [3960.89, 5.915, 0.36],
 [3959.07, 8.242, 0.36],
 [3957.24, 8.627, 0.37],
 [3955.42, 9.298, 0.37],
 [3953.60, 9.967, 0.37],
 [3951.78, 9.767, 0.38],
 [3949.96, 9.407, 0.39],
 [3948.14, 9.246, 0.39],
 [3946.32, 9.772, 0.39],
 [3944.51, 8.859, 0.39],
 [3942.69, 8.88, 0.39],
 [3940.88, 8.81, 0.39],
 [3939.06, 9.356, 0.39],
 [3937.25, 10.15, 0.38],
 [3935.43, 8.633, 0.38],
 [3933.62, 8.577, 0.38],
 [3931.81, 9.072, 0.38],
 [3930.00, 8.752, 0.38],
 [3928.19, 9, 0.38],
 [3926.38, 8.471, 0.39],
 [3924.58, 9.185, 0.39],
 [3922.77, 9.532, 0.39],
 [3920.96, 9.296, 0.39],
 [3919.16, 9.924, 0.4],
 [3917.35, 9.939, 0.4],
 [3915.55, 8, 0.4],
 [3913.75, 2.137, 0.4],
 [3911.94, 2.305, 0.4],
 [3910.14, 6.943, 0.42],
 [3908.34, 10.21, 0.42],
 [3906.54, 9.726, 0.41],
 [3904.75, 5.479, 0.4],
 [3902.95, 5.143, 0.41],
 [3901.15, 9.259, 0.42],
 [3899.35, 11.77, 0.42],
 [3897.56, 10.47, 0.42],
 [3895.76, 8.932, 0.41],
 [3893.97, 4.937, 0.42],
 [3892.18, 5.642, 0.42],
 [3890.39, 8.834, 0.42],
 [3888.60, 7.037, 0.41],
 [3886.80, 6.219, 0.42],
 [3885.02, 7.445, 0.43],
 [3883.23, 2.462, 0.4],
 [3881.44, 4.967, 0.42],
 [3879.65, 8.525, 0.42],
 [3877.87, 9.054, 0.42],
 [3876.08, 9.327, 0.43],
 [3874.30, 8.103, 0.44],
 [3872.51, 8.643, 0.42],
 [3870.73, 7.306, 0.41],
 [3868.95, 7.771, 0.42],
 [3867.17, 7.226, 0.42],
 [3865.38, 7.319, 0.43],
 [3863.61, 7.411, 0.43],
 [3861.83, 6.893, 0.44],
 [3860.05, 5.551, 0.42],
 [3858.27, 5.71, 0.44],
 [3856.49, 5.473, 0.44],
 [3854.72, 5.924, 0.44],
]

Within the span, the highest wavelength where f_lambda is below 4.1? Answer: 4117.11 AA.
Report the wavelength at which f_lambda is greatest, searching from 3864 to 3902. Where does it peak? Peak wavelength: 3899.35 AA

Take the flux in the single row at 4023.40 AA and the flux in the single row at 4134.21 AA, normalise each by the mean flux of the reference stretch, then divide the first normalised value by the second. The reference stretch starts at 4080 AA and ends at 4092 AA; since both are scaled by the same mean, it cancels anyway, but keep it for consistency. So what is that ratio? 1.4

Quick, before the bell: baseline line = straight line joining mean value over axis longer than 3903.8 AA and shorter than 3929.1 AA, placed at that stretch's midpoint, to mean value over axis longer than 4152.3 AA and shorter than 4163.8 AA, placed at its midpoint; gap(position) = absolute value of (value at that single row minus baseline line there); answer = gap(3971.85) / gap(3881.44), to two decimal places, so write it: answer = 0.27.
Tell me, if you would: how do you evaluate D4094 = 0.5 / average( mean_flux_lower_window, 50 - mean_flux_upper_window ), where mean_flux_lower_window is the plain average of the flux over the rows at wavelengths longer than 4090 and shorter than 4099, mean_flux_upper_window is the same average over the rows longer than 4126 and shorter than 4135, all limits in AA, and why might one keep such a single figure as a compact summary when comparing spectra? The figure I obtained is 0.0201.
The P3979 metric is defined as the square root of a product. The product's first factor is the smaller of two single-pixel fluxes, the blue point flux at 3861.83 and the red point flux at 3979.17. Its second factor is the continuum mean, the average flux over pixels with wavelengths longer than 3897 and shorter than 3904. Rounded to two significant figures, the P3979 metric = 4.9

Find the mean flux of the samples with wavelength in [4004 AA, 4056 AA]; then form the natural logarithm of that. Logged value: 1.6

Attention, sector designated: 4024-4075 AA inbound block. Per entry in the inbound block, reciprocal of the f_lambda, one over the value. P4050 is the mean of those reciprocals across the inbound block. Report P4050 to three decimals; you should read 0.211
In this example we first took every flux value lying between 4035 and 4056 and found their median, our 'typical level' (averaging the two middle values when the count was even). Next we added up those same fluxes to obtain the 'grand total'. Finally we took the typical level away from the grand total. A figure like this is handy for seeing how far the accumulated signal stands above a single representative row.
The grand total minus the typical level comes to 49.1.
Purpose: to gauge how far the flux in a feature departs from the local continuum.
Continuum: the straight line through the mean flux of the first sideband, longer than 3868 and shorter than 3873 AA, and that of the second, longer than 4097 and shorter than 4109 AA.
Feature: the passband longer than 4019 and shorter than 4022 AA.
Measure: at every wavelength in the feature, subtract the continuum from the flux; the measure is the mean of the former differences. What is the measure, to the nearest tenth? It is -1.0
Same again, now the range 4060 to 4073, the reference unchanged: 0.0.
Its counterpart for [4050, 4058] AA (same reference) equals 0.2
